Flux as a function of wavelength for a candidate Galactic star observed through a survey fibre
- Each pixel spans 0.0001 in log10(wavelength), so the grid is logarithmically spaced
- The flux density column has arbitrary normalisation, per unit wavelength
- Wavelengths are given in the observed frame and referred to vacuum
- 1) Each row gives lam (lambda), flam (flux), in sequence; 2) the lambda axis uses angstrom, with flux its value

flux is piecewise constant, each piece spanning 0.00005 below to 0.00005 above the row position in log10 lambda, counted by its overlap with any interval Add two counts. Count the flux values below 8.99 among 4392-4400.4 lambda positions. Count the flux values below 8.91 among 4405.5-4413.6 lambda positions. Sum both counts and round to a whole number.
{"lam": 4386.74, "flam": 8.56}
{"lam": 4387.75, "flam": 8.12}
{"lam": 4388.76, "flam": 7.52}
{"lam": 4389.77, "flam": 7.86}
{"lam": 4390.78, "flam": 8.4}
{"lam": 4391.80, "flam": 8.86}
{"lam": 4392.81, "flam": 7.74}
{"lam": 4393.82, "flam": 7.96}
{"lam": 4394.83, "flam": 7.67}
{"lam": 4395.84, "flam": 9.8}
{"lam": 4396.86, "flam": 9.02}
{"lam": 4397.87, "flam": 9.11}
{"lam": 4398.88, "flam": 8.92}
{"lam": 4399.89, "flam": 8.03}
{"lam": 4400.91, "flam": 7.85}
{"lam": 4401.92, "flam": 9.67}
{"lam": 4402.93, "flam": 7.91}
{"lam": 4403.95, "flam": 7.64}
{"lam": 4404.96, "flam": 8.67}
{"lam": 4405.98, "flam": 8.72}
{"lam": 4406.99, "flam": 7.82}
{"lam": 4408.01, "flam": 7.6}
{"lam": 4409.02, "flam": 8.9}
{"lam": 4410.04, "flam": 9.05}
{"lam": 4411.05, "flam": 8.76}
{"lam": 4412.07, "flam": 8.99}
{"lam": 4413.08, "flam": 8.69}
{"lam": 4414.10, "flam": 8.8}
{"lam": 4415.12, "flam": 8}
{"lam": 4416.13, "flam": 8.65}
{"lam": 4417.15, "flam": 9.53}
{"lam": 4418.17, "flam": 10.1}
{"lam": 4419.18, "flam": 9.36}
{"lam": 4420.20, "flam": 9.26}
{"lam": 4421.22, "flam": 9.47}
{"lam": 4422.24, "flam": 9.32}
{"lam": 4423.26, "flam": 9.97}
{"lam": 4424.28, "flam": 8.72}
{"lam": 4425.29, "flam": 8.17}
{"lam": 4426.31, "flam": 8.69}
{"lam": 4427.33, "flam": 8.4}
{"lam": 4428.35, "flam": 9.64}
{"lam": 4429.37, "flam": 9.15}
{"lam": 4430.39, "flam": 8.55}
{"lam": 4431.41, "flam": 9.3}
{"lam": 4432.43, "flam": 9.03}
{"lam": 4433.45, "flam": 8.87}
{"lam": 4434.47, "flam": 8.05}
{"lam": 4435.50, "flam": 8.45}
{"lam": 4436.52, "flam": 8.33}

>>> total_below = 11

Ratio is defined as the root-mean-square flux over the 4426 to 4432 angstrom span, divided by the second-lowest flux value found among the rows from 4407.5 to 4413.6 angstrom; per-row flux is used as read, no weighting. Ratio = 1.03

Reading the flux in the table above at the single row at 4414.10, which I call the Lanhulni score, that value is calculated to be 8.8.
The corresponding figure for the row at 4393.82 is 7.96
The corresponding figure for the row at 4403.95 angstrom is 7.64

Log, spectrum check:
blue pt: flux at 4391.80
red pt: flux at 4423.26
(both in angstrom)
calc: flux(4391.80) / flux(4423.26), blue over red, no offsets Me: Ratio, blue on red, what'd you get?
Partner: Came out 0.89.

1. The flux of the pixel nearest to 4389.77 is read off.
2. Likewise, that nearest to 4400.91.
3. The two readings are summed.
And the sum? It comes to 15.7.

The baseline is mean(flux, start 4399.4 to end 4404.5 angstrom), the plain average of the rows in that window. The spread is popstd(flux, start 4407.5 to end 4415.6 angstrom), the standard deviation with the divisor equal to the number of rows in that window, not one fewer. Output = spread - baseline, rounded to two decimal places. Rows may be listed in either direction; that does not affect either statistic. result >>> -7.74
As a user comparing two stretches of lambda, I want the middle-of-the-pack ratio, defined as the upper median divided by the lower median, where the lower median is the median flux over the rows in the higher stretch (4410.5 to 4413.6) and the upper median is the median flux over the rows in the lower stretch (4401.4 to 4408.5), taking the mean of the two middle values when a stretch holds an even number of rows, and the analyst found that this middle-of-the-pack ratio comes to 0.90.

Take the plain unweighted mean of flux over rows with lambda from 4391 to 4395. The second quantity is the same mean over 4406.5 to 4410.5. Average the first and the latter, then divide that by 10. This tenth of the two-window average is 0.82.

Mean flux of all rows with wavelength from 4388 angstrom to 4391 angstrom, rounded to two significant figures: 7.9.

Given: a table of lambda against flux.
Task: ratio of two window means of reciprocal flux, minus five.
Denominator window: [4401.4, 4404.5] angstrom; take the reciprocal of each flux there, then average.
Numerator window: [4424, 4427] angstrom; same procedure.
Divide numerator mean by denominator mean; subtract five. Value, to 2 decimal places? -4.02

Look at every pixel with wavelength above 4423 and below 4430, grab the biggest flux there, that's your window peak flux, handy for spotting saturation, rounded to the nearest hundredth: 9.97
